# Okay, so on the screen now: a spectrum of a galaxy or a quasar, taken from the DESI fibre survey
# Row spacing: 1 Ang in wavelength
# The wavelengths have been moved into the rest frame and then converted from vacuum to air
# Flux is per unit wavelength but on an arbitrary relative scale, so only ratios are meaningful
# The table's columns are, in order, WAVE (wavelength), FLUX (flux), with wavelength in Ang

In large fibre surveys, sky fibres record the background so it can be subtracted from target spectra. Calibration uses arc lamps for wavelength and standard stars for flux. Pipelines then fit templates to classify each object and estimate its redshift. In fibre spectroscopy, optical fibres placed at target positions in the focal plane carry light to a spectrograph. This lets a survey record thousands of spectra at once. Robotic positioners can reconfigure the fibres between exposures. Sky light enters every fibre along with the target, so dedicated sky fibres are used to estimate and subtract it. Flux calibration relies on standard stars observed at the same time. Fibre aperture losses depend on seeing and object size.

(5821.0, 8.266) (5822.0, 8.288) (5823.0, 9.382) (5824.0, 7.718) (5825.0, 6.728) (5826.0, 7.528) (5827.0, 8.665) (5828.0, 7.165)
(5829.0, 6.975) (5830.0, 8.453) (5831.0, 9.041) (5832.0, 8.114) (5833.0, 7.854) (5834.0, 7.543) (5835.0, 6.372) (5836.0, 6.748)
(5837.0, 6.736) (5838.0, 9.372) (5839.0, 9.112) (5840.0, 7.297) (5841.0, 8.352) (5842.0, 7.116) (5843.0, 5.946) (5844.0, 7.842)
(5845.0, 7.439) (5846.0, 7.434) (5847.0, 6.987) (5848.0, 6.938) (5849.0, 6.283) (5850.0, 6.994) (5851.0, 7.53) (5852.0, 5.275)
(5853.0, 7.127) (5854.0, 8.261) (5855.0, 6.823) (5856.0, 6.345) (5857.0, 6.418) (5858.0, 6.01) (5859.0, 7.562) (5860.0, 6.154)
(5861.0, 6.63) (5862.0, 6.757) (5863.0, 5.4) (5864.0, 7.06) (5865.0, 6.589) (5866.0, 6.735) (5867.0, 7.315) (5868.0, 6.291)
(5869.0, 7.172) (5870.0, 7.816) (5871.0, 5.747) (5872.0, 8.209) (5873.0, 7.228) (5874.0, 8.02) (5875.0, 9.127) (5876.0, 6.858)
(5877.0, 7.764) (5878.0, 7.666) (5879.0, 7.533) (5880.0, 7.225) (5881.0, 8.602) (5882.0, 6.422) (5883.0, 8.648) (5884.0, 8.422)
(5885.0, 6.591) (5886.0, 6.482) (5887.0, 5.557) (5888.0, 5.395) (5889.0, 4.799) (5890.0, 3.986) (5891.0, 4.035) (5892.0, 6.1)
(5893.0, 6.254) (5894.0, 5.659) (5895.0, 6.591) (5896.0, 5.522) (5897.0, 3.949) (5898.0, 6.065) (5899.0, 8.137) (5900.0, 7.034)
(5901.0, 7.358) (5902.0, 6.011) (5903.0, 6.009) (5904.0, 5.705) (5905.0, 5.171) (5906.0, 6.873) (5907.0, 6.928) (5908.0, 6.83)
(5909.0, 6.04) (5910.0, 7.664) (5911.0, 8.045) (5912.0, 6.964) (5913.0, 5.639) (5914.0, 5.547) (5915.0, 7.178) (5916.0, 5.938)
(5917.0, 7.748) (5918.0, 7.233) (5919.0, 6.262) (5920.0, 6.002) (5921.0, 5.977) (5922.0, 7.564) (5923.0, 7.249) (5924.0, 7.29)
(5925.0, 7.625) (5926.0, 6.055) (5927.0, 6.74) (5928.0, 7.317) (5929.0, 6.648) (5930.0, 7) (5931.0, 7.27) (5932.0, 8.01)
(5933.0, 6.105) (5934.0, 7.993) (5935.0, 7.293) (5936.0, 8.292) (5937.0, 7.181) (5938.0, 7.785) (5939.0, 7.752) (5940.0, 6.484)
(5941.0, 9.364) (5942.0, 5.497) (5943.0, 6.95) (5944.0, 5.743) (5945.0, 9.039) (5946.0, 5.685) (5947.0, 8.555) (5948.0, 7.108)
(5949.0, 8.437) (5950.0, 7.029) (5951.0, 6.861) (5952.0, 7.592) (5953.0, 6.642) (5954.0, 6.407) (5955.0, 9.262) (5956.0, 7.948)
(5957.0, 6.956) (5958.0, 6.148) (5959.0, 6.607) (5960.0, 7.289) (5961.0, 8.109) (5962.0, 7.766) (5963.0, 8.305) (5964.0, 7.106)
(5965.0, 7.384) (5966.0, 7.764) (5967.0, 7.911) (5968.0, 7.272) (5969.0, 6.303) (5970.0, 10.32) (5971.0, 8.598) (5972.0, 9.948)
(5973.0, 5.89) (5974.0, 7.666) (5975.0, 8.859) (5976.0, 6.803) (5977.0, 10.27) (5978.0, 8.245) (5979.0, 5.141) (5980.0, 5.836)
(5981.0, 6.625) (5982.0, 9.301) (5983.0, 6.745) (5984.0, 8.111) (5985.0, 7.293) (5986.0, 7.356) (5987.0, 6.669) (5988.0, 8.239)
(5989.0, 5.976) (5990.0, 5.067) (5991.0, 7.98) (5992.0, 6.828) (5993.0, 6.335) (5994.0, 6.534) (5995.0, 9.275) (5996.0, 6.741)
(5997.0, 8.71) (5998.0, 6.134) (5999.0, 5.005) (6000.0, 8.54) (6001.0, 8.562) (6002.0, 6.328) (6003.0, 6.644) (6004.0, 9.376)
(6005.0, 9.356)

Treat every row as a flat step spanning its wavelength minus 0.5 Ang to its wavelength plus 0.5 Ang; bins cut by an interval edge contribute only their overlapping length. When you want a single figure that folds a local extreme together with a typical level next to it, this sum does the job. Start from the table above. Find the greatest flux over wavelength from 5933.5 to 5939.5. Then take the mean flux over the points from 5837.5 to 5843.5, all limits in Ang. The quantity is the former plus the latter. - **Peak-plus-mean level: 16.2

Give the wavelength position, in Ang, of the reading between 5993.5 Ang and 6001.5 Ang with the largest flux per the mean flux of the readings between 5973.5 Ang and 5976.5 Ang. 5995.0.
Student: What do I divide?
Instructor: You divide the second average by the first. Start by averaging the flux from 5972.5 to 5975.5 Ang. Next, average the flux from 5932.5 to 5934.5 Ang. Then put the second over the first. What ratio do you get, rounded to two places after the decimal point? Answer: 0.94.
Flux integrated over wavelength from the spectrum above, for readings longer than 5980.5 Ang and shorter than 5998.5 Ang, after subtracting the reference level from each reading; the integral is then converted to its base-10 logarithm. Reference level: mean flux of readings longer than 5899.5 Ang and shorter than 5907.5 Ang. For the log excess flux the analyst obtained 1.18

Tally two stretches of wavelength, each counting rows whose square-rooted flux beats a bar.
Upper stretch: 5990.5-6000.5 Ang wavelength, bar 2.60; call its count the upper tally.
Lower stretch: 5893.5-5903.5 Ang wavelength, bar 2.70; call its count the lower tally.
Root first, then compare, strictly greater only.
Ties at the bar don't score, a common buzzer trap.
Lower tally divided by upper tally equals 0.40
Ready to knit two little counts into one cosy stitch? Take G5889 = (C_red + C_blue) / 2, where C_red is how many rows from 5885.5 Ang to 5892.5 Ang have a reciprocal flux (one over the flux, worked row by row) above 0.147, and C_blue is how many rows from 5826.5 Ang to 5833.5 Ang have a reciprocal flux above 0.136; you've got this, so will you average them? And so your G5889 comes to 4.5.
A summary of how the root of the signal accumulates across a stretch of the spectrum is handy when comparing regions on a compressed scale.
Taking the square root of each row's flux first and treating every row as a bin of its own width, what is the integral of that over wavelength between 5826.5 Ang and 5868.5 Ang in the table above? 112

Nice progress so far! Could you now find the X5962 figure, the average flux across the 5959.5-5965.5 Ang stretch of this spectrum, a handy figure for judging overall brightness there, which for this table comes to 7.7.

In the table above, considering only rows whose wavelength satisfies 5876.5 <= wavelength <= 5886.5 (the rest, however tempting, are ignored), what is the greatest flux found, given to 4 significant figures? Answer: 8.648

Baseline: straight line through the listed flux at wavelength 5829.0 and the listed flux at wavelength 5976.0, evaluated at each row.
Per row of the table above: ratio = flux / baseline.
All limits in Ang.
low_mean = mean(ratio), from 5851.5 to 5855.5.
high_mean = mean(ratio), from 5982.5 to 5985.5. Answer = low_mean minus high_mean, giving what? -0.10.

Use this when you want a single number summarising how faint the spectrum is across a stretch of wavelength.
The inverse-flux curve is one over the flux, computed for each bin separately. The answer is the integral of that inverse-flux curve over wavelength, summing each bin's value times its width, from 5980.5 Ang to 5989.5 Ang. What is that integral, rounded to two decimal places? 1.24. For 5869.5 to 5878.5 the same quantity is 1.20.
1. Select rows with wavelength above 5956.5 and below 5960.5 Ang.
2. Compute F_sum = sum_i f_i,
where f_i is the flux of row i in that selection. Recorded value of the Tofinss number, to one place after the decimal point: 27.0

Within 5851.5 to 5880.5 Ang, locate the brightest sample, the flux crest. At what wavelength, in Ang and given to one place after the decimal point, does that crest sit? 5875.0 Ang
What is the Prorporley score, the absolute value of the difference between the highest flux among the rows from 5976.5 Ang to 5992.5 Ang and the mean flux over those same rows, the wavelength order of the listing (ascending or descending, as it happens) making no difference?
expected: 3.04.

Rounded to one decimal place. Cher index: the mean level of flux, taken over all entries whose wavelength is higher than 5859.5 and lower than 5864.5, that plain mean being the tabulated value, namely 6.4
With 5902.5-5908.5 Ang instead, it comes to 6.3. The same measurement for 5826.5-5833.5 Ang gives 8.0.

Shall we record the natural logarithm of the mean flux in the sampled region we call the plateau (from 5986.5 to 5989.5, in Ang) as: 1.94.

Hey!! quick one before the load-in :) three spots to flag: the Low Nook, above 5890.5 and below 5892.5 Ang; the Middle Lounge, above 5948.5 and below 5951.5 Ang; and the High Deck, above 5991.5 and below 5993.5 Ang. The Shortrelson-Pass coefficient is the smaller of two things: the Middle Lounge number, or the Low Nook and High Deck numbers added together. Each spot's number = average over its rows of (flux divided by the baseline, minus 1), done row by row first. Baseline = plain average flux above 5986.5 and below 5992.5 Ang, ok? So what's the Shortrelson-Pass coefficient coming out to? -0.29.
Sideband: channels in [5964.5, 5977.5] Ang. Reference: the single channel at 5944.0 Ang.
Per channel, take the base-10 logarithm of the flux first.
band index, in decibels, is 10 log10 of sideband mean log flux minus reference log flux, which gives -8.5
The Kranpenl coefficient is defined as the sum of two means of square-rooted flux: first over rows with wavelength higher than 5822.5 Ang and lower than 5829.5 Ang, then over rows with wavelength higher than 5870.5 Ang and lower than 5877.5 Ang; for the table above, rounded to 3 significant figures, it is 5.52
